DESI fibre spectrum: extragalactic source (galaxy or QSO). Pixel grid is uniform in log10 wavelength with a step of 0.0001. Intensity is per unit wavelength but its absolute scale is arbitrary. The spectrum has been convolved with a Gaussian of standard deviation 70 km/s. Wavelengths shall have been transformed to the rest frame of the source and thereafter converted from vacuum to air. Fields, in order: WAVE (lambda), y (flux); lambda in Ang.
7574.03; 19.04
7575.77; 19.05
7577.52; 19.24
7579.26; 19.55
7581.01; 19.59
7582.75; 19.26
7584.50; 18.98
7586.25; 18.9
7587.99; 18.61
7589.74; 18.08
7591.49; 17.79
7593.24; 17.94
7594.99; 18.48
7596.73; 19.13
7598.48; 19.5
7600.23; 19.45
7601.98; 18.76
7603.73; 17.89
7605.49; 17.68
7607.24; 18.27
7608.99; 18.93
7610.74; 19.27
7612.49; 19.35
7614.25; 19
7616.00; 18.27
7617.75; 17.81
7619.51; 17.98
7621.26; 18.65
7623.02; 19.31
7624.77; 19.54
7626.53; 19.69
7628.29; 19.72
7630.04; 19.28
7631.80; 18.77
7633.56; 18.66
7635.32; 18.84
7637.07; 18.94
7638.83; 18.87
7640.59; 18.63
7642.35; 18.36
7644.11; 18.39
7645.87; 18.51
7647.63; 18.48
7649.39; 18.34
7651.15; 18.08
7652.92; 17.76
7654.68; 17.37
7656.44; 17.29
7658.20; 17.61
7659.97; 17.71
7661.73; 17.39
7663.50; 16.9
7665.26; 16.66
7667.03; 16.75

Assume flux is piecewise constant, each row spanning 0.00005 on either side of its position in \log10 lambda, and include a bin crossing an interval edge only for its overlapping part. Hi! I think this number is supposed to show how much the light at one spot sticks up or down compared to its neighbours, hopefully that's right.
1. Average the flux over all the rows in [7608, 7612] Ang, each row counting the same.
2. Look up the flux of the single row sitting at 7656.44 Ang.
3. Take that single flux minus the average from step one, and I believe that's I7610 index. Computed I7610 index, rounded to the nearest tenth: -1.8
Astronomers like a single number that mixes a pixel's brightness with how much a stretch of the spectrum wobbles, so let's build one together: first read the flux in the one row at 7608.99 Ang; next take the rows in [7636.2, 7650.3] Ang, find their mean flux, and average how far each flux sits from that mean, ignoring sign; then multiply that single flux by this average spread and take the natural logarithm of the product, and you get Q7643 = 1.3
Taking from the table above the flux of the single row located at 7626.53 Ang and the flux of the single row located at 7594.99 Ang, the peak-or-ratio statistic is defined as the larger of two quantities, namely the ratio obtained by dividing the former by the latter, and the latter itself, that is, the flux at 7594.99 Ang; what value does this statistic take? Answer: 18.5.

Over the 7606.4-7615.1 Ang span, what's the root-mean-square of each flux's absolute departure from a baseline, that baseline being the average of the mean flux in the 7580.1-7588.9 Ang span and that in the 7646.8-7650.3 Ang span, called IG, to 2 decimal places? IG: 0.44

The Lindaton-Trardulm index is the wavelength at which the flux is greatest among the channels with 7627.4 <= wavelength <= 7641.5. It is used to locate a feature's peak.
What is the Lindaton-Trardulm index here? 7628.29 Ang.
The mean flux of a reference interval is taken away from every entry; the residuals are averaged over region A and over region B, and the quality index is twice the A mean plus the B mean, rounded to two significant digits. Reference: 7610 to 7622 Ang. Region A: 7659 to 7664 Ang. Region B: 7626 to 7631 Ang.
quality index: -1.6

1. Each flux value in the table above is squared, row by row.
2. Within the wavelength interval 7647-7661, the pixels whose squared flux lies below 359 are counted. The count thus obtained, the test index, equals 8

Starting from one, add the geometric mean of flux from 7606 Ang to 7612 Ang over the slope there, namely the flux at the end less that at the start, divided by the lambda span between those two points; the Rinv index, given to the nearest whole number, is 67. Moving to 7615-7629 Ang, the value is 161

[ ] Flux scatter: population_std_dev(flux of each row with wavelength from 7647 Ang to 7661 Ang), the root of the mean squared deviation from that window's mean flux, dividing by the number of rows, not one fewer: 0.41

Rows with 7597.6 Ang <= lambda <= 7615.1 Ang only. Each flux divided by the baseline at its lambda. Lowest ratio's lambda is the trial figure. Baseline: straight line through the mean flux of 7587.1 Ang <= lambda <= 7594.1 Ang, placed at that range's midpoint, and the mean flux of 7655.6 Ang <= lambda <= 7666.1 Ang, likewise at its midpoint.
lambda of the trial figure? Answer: 7605.49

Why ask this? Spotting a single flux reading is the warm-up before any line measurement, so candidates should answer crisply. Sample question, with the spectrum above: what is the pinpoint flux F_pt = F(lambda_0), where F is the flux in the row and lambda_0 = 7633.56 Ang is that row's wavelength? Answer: 18.66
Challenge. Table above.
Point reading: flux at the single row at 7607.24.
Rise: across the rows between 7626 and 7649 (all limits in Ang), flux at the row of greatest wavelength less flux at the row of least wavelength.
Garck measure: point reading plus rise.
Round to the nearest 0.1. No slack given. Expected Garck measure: 17.1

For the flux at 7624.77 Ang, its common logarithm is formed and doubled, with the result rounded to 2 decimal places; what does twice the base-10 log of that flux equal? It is 2.58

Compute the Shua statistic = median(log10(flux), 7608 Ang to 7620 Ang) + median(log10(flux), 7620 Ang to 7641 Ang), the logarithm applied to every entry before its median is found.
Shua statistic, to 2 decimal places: 2.55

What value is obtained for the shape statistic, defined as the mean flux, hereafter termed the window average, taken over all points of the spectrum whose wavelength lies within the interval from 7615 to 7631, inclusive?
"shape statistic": 18.9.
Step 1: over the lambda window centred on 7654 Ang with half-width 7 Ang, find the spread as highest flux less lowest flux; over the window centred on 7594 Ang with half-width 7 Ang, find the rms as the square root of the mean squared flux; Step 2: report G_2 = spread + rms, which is 19.8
